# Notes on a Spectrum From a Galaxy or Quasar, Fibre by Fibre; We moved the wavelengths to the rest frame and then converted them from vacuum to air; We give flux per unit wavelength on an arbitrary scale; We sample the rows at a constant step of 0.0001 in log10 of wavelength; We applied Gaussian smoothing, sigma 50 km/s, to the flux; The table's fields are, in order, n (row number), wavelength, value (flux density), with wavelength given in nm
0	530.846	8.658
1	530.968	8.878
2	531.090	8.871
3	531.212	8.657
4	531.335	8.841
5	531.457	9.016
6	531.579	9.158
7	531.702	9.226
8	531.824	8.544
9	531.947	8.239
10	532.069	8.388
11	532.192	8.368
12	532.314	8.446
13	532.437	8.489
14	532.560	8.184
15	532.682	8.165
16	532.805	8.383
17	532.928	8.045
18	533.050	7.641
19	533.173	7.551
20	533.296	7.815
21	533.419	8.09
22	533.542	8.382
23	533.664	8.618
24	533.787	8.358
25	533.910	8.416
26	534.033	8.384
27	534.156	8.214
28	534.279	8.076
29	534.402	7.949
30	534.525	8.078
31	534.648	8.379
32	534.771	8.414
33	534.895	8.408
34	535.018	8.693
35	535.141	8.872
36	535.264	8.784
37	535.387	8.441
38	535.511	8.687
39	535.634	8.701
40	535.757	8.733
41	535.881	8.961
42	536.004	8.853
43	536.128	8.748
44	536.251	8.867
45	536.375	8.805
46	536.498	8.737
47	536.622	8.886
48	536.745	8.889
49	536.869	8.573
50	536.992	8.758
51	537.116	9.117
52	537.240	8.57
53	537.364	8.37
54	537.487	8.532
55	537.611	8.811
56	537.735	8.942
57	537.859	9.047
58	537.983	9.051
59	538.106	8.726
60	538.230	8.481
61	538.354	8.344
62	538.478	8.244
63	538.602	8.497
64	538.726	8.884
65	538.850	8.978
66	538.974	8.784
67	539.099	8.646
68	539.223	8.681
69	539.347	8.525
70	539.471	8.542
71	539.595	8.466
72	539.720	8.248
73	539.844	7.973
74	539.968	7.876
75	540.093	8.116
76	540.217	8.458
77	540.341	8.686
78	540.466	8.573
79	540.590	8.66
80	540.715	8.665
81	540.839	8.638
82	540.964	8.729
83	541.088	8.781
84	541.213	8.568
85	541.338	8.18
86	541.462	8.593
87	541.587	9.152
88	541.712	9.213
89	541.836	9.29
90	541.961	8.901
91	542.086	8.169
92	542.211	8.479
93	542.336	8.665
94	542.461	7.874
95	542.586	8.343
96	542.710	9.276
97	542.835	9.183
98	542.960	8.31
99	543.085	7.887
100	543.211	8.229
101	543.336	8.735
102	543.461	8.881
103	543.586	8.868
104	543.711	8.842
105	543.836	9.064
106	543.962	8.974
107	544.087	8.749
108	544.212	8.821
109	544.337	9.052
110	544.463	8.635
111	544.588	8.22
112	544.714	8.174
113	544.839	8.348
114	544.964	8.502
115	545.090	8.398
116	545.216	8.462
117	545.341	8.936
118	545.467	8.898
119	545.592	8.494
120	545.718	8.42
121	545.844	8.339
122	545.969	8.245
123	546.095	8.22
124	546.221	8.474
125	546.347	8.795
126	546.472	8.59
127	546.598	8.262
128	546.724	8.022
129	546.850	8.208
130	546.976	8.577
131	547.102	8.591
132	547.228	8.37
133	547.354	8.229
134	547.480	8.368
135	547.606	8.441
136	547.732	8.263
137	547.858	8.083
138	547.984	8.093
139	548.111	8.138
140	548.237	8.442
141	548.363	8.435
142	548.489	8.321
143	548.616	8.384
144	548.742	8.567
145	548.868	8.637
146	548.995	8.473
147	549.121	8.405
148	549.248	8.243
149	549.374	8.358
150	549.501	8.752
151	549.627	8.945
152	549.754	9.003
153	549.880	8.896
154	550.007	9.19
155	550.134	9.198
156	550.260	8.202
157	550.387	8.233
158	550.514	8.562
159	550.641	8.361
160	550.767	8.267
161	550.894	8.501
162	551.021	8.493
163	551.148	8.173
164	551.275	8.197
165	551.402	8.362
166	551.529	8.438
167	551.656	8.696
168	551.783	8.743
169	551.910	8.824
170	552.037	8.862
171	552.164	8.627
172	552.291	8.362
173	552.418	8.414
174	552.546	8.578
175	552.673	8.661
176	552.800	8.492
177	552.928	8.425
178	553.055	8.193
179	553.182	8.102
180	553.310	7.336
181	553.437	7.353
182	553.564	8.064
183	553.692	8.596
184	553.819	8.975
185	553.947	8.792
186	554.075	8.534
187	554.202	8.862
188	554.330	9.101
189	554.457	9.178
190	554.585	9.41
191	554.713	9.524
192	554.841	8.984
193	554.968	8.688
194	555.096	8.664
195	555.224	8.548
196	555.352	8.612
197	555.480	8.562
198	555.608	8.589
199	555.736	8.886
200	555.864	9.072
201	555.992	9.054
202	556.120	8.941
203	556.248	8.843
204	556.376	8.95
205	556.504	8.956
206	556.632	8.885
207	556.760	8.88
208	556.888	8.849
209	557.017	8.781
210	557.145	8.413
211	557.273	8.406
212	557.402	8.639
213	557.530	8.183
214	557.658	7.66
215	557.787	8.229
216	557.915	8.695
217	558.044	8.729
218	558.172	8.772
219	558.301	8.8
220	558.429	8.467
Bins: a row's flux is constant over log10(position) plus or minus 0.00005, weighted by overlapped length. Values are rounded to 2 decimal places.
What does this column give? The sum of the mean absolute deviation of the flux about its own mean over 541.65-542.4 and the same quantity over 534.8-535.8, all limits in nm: 0.47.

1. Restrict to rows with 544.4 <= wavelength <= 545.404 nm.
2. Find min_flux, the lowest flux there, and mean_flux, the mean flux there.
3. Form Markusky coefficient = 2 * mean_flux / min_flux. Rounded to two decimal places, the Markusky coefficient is 2.07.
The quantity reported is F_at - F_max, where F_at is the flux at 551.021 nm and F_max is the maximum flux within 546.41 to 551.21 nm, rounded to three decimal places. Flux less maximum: -0.705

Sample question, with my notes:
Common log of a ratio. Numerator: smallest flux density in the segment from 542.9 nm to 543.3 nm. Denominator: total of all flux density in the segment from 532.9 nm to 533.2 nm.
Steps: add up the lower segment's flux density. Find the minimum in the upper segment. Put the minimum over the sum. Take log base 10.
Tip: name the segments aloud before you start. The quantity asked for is -0.47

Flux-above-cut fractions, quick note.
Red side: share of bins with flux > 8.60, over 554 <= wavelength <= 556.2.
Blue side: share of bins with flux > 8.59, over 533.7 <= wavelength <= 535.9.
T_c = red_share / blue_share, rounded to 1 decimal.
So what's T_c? 2.0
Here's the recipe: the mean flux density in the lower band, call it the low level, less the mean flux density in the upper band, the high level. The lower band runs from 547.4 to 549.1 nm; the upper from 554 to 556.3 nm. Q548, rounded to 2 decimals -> -0.53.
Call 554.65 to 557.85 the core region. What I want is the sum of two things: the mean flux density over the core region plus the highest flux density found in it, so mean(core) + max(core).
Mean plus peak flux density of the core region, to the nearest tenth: 18.2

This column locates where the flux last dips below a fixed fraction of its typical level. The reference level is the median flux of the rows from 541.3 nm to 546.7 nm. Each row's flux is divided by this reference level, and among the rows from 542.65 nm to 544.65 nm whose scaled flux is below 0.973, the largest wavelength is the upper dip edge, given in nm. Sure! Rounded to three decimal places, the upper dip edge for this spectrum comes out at 544.588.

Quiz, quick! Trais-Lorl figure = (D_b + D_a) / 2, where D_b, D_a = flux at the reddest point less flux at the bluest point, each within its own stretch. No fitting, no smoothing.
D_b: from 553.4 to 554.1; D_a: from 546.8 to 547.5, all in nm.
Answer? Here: 0.7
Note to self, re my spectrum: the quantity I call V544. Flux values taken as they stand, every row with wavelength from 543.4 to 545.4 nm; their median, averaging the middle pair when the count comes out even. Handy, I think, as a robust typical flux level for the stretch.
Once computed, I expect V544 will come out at 8.8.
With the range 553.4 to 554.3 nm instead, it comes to 8.6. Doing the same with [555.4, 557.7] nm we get 8.8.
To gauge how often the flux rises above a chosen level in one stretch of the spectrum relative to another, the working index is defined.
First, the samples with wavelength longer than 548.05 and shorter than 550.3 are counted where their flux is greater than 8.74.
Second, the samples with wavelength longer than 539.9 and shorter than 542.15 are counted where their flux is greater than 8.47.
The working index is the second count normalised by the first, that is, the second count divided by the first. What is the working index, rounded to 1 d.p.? 2.2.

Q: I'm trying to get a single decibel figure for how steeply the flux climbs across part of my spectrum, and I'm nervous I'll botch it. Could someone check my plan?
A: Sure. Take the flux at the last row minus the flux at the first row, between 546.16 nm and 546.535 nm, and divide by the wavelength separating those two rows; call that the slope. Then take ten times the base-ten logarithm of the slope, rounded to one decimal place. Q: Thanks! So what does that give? -3.4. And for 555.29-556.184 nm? -3.7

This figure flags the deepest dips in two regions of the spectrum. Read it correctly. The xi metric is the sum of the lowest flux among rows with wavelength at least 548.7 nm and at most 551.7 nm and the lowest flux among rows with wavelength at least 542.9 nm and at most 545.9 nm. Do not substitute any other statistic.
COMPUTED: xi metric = 16.1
